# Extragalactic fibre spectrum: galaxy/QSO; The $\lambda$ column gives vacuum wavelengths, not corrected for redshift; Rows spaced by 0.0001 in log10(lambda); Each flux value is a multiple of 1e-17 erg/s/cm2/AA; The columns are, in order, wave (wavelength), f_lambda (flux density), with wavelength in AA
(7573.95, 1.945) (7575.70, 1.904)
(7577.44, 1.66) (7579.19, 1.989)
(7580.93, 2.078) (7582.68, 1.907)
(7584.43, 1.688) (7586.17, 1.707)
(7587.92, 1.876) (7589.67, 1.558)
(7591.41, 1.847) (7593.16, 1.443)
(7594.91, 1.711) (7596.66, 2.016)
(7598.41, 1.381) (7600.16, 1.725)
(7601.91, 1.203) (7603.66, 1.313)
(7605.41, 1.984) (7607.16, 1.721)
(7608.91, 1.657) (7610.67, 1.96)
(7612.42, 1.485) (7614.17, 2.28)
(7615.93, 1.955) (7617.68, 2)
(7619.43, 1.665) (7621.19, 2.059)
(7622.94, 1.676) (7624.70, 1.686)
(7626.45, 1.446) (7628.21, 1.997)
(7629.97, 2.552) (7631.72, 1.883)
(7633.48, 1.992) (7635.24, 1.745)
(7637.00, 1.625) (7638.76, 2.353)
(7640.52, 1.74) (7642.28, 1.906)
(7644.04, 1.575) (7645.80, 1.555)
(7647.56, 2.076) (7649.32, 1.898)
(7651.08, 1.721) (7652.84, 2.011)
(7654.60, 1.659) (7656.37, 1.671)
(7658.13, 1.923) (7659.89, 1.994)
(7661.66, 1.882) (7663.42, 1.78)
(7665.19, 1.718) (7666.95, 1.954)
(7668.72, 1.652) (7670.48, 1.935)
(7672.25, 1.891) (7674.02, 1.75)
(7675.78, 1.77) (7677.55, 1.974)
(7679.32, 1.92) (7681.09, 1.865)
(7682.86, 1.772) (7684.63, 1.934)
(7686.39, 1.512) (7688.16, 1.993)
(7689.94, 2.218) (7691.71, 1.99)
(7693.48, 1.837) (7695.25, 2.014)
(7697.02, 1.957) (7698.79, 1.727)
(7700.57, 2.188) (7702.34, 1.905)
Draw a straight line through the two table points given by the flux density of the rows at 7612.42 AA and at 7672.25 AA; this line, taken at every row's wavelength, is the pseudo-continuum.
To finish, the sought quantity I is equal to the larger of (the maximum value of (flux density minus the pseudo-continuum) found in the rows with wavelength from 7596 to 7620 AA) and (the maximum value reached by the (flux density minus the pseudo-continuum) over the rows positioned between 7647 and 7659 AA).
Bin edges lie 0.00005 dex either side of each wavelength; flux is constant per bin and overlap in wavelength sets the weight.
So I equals 0.78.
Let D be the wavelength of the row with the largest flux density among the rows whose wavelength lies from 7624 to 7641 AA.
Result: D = 7629.97 AA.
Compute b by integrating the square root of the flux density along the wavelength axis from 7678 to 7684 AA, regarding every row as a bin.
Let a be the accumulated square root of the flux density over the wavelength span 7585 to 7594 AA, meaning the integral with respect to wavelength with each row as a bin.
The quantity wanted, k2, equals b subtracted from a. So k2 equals 3.5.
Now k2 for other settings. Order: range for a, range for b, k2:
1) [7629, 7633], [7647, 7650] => 1.7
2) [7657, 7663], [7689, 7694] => 1.2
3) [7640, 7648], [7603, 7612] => -1.2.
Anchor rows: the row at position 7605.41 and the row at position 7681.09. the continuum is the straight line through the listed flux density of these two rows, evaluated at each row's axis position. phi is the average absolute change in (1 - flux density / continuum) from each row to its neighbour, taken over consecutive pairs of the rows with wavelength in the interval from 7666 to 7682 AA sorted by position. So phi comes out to 0.073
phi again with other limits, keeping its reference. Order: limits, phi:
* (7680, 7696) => 0.131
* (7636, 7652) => 0.177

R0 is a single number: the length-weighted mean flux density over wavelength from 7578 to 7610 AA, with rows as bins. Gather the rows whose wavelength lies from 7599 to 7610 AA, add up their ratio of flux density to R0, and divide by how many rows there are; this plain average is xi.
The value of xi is 0.93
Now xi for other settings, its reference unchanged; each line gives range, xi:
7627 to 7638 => 1.15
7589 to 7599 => 0.97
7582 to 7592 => 1.03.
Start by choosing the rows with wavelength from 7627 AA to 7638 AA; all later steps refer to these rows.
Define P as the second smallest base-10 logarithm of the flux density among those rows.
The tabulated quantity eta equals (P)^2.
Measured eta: 0.058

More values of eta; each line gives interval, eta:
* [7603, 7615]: 0.029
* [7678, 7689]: 0.062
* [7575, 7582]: 0.078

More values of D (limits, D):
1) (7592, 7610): 7596.66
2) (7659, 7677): 7659.89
